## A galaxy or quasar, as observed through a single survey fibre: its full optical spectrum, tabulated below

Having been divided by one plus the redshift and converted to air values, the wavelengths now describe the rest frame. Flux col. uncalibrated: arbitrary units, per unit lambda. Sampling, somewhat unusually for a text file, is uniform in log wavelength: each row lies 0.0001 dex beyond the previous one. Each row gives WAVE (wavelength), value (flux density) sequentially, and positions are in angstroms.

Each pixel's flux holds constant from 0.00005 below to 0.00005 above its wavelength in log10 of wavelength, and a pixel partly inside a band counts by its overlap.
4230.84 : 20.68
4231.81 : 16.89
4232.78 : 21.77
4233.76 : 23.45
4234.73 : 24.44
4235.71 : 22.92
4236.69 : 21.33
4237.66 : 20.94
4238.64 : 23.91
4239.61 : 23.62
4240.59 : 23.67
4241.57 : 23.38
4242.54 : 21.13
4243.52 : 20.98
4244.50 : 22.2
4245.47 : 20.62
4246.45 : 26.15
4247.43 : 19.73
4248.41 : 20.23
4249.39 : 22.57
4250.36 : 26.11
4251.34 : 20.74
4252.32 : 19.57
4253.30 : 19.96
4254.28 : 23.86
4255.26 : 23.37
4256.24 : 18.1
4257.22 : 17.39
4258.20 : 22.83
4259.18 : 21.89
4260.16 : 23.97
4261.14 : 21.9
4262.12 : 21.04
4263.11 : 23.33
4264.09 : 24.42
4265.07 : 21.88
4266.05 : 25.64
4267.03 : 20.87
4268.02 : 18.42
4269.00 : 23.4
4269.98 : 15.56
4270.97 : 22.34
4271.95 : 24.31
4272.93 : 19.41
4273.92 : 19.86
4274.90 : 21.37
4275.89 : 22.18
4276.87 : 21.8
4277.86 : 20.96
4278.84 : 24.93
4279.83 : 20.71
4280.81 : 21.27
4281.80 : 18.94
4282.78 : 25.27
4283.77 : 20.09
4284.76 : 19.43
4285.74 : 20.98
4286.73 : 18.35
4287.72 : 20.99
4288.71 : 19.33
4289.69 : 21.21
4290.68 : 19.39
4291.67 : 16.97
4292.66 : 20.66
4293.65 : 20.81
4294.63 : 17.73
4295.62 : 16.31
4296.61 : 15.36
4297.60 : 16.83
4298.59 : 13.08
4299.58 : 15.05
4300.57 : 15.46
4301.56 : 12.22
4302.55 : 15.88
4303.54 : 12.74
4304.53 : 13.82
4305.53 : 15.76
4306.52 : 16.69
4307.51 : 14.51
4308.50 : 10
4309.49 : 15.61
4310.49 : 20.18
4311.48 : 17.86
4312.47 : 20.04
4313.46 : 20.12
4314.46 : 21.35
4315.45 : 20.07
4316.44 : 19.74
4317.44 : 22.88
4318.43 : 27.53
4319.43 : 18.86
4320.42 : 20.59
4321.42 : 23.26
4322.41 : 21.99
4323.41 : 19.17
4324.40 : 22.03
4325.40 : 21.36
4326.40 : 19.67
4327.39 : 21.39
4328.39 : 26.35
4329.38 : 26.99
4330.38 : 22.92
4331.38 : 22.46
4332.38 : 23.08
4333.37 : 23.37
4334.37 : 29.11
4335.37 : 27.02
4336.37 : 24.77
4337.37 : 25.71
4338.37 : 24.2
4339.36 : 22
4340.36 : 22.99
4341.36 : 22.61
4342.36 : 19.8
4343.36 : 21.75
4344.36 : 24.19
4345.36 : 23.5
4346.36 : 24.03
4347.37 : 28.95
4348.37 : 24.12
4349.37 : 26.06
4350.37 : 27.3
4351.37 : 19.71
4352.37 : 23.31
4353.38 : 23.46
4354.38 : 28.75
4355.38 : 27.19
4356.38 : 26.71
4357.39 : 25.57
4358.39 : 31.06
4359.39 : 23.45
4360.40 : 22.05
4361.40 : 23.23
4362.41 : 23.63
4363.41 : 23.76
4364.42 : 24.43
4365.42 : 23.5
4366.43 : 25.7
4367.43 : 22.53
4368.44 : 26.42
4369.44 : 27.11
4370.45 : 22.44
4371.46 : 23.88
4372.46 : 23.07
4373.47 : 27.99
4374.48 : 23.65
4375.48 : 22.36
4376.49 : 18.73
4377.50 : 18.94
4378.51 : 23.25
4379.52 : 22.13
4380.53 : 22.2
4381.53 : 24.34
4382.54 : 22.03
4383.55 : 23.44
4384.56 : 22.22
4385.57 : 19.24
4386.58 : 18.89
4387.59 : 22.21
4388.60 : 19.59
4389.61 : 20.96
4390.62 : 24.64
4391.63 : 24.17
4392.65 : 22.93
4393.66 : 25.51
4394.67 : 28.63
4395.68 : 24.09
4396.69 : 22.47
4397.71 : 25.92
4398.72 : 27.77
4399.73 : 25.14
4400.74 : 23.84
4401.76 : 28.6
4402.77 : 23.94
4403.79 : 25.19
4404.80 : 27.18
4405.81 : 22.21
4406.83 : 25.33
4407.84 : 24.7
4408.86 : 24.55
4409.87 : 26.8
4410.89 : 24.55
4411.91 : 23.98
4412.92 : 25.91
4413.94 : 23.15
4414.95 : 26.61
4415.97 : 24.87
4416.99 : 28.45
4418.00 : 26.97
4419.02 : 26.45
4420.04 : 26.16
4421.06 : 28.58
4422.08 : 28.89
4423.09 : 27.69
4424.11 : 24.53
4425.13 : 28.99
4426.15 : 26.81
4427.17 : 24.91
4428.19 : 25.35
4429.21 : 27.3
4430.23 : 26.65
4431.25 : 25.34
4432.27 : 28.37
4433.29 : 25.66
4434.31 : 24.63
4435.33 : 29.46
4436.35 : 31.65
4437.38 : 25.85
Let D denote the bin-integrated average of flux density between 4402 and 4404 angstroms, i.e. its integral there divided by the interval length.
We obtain 25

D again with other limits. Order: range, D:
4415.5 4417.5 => 27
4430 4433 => 27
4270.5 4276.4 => 22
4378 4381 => 22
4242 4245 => 22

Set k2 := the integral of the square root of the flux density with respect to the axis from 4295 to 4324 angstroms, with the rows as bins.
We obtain 121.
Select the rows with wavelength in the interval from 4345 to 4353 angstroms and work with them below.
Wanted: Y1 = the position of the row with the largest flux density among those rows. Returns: 4347.37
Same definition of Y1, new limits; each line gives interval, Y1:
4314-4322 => 4318.43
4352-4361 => 4358.39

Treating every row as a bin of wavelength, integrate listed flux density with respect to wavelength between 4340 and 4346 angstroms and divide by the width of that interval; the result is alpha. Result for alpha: 22.5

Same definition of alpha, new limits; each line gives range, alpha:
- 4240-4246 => 22.0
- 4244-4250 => 22.0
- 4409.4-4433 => 26.4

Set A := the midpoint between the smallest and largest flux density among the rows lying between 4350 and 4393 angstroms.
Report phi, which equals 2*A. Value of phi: 49.8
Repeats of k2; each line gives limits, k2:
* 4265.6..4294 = 130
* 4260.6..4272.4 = 55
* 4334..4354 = 98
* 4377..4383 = 28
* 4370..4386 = 76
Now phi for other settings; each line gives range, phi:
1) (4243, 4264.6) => 43.5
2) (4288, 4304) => 33.4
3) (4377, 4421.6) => 47.5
